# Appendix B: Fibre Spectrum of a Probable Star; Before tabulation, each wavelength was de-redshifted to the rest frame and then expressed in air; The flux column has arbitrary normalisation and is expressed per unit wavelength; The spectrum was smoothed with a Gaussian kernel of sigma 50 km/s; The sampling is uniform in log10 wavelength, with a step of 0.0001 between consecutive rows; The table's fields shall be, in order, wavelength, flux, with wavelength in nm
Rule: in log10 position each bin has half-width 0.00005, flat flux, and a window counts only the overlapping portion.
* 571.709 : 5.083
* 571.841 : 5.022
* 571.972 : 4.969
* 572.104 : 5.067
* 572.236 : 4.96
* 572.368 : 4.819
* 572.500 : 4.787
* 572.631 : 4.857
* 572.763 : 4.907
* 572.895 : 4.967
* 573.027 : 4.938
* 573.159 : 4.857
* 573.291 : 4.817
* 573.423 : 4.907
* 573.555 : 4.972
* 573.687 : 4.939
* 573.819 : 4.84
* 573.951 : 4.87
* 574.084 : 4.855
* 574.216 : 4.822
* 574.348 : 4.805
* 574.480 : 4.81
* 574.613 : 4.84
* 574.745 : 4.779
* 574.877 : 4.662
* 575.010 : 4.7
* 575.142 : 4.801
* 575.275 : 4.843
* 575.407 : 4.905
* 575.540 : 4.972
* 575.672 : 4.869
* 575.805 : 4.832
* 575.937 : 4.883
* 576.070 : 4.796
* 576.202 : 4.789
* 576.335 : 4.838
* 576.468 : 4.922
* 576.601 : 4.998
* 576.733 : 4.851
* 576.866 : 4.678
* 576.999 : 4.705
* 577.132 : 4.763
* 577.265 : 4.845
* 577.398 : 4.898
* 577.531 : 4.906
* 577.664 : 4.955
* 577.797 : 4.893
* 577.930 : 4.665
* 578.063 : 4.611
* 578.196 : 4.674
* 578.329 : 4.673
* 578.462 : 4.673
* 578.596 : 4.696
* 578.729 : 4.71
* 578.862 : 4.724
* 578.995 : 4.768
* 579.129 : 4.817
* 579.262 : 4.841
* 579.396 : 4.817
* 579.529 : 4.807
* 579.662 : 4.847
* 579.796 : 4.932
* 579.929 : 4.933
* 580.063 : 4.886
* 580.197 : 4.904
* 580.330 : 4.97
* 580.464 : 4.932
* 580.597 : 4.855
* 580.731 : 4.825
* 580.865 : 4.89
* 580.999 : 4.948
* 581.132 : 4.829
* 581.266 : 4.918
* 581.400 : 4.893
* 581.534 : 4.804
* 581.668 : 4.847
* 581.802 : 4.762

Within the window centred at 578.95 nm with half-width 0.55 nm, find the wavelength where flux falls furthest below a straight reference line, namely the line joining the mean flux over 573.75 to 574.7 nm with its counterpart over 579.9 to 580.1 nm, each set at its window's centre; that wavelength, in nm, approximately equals 578.462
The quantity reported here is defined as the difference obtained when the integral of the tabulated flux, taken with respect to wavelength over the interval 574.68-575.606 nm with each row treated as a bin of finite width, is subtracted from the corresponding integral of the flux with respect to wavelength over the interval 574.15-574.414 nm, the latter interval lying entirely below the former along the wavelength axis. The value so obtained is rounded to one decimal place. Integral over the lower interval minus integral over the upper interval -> -3.2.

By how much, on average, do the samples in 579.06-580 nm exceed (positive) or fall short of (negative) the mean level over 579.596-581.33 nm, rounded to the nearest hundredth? -0.04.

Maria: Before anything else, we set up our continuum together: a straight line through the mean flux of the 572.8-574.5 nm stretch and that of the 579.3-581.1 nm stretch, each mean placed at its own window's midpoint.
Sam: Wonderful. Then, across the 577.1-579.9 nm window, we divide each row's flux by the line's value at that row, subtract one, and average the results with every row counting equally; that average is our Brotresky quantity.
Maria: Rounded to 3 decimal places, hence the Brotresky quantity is -0.020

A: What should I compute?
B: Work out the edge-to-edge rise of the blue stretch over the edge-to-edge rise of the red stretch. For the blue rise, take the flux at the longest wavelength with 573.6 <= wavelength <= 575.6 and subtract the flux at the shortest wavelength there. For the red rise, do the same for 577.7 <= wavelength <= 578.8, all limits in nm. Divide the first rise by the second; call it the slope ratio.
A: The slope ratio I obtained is -0.2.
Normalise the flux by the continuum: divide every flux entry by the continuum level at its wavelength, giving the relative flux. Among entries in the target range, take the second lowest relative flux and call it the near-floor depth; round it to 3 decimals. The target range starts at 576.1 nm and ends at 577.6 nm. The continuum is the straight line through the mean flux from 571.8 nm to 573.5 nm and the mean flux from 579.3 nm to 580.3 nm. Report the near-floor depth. 0.962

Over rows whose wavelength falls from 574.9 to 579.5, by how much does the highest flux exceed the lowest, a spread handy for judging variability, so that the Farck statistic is 0.39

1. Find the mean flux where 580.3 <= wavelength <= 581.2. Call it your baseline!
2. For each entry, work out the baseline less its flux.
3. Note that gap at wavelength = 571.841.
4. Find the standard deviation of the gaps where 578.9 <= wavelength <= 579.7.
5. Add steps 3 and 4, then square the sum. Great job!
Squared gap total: 0.011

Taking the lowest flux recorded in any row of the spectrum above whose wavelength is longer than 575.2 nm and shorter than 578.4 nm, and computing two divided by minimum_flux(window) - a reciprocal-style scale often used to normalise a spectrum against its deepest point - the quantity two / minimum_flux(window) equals 0.434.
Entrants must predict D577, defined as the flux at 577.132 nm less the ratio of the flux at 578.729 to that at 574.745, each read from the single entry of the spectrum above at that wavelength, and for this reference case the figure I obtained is 3.78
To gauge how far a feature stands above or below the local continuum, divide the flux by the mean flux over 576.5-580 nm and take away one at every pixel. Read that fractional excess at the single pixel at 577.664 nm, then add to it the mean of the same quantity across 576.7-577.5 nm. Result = 0.032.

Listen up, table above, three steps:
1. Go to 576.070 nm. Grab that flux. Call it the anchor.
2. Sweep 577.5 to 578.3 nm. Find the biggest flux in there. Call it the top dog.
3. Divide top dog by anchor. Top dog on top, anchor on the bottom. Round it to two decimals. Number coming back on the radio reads 1.03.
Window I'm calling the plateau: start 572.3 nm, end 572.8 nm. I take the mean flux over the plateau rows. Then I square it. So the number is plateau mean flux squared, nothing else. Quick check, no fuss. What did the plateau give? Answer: 23.4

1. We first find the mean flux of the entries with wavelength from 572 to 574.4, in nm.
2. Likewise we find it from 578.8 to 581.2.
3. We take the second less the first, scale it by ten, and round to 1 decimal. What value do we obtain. -0.3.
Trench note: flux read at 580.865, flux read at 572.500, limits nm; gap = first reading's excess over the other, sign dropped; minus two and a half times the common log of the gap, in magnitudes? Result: 2.5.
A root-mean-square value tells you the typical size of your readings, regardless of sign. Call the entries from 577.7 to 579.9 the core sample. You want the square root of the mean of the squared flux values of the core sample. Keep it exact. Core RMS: 4.76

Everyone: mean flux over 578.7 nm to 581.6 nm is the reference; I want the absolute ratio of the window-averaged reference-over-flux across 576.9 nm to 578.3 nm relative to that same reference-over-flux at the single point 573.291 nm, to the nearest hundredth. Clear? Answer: 1.01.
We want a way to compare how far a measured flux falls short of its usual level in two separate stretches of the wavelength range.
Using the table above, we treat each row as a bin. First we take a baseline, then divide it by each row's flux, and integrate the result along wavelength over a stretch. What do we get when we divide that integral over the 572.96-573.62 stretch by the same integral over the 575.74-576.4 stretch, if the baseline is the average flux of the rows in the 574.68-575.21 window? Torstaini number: 0.98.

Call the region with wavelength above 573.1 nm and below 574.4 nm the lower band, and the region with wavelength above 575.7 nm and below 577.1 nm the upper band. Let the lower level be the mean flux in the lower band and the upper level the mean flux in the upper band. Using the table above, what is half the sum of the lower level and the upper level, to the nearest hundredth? 4.85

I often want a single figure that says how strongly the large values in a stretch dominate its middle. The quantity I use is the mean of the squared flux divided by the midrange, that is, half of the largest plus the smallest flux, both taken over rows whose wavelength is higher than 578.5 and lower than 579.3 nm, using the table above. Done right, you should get 4.75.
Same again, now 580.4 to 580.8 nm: 4.86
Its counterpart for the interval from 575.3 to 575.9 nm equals 4.89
